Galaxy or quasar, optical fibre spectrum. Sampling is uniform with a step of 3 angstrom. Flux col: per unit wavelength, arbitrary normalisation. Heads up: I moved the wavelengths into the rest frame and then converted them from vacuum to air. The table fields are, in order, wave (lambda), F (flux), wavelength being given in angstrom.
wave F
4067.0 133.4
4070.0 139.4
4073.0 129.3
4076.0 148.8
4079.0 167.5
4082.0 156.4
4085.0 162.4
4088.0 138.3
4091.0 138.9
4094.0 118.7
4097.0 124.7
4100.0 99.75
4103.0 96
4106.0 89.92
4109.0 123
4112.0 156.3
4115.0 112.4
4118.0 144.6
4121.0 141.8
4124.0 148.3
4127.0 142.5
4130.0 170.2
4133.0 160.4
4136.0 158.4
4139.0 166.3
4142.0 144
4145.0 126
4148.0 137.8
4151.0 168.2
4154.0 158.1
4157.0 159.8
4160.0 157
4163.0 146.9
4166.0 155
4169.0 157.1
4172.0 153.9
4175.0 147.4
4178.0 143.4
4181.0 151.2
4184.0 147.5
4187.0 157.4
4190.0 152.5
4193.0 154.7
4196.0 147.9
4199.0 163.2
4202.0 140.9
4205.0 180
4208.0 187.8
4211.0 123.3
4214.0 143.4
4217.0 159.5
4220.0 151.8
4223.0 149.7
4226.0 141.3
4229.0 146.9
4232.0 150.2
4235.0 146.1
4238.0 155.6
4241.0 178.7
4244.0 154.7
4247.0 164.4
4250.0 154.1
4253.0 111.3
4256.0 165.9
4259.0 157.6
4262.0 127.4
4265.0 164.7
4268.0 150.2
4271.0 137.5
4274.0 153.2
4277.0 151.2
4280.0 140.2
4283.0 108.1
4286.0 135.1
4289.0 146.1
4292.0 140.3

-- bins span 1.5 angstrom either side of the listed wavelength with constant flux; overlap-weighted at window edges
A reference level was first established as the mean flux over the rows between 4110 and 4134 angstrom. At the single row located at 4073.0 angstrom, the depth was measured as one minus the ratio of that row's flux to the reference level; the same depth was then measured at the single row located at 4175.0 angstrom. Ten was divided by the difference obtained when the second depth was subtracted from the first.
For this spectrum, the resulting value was 81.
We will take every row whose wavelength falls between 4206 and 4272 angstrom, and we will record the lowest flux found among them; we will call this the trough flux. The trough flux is 111.3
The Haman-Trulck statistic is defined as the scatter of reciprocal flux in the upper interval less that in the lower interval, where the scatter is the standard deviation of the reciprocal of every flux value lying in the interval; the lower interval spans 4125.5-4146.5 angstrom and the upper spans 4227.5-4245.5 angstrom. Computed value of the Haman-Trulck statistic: -0.0003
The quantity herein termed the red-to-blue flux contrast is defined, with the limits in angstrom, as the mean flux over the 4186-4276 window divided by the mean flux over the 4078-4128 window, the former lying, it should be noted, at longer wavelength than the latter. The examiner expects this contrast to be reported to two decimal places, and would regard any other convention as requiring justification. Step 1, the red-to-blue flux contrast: 1.15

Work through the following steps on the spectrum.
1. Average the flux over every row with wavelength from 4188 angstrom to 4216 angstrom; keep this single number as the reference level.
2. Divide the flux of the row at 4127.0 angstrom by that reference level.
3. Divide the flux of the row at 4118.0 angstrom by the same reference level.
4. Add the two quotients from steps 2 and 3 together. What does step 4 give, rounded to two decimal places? 1.85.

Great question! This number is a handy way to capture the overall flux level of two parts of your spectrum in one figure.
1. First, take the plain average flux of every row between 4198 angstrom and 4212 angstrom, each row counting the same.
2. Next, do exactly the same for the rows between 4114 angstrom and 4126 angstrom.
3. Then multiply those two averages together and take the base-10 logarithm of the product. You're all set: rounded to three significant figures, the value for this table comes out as 4.34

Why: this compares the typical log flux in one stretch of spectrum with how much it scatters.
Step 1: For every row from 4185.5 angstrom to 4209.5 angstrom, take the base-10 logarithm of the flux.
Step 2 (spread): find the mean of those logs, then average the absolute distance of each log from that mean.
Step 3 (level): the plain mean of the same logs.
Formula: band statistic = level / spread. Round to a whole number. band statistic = 68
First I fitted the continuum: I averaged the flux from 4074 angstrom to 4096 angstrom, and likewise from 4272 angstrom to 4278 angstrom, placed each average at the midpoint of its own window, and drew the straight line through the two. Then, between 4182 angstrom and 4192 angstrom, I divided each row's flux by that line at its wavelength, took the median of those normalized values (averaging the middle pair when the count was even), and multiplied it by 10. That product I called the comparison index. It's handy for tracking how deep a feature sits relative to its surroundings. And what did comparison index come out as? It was 10.2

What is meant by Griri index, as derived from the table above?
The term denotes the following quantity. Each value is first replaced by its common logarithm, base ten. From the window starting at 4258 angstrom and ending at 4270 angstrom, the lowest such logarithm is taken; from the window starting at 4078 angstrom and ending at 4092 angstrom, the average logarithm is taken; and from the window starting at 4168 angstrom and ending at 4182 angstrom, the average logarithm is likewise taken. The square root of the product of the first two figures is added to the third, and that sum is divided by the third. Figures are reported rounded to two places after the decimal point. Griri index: 1.98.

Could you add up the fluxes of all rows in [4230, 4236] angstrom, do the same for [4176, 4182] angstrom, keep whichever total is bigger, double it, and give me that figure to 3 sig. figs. 593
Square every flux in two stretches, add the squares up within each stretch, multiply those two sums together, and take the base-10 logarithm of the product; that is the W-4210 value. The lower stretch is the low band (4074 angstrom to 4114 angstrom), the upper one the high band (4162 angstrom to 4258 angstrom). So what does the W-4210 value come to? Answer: 11.2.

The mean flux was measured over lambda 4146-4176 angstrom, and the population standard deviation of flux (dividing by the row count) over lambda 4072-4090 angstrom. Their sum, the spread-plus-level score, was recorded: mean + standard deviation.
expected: 167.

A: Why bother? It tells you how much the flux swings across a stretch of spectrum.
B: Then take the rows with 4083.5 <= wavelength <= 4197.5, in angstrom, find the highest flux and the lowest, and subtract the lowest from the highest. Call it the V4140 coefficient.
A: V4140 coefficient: 80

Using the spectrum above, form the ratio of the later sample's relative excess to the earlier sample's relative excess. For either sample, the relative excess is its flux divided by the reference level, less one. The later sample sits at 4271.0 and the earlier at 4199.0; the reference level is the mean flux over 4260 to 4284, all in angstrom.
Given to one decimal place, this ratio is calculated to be -0.2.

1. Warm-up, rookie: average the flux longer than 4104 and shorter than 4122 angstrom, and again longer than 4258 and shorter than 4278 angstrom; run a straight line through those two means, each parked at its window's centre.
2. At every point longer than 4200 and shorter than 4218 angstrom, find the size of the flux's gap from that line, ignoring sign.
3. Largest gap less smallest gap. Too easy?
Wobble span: 46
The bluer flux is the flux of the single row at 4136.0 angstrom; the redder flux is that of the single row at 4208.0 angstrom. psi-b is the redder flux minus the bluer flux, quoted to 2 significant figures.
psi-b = 29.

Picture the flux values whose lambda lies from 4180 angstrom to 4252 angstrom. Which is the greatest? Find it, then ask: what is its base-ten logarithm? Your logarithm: 2.27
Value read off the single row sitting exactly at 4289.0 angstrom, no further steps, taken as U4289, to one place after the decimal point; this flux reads 146.1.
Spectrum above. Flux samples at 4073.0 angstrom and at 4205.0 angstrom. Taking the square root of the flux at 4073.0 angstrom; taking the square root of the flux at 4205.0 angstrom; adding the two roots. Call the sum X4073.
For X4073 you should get 24.8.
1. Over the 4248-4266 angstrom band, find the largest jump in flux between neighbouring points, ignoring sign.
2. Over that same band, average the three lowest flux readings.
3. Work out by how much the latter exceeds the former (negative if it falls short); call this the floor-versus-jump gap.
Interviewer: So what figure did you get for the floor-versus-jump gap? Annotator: 76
